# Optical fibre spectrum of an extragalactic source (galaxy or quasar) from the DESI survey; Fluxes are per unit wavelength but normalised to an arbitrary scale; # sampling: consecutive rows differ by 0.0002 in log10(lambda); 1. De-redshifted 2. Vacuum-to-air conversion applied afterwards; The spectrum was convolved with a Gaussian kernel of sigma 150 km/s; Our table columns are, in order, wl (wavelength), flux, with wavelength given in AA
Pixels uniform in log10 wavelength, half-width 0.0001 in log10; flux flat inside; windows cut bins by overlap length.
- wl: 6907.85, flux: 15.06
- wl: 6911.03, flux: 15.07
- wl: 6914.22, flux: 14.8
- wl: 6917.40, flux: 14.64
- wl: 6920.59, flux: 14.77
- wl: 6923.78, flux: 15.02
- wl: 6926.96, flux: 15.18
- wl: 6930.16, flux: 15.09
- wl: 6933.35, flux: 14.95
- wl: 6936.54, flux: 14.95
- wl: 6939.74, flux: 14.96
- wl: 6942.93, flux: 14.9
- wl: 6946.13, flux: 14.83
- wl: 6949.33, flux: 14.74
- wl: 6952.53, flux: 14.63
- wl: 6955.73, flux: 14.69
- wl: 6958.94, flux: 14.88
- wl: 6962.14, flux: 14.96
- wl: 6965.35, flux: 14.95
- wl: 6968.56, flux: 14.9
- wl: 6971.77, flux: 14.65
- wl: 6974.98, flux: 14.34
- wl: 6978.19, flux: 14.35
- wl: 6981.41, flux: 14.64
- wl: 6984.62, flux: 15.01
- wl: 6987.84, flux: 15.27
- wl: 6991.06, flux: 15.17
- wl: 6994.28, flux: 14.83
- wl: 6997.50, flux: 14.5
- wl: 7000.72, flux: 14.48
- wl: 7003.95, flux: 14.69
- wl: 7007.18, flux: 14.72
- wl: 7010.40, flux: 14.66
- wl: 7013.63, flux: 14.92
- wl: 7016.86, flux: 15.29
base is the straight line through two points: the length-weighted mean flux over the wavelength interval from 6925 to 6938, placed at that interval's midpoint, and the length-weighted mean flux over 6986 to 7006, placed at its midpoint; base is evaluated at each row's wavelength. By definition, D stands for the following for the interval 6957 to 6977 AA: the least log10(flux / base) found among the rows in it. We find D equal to -0.016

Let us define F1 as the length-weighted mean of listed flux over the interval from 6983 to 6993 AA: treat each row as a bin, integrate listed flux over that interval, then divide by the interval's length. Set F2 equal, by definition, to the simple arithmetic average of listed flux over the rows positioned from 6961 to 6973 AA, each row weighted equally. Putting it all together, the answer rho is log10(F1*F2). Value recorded 2.35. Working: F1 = 15.1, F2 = 14.9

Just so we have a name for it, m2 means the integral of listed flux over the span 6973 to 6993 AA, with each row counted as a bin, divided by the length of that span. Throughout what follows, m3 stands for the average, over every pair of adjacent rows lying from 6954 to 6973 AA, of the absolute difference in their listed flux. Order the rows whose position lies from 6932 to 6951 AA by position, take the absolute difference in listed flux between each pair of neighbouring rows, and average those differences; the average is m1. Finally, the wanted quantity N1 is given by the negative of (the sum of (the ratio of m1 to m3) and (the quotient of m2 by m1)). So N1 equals -322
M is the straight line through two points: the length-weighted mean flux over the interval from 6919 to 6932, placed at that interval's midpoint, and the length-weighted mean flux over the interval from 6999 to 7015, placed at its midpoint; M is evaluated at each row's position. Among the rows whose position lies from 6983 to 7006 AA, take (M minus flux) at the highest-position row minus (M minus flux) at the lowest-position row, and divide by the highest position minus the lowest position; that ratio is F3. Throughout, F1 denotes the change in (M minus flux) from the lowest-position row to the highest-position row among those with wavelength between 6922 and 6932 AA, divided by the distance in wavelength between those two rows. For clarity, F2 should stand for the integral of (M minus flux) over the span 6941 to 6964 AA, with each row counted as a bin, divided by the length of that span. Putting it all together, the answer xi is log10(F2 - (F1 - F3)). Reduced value -0.90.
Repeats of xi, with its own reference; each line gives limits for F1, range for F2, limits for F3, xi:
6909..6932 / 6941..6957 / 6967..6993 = -0.84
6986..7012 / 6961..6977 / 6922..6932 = -1.22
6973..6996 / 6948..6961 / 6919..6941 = -0.77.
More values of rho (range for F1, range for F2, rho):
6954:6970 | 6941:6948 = 2.34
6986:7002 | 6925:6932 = 2.35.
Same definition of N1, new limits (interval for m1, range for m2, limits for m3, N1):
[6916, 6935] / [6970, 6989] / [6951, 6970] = -97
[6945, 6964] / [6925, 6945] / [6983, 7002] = -142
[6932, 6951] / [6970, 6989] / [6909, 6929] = -320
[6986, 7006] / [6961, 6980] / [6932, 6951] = -78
